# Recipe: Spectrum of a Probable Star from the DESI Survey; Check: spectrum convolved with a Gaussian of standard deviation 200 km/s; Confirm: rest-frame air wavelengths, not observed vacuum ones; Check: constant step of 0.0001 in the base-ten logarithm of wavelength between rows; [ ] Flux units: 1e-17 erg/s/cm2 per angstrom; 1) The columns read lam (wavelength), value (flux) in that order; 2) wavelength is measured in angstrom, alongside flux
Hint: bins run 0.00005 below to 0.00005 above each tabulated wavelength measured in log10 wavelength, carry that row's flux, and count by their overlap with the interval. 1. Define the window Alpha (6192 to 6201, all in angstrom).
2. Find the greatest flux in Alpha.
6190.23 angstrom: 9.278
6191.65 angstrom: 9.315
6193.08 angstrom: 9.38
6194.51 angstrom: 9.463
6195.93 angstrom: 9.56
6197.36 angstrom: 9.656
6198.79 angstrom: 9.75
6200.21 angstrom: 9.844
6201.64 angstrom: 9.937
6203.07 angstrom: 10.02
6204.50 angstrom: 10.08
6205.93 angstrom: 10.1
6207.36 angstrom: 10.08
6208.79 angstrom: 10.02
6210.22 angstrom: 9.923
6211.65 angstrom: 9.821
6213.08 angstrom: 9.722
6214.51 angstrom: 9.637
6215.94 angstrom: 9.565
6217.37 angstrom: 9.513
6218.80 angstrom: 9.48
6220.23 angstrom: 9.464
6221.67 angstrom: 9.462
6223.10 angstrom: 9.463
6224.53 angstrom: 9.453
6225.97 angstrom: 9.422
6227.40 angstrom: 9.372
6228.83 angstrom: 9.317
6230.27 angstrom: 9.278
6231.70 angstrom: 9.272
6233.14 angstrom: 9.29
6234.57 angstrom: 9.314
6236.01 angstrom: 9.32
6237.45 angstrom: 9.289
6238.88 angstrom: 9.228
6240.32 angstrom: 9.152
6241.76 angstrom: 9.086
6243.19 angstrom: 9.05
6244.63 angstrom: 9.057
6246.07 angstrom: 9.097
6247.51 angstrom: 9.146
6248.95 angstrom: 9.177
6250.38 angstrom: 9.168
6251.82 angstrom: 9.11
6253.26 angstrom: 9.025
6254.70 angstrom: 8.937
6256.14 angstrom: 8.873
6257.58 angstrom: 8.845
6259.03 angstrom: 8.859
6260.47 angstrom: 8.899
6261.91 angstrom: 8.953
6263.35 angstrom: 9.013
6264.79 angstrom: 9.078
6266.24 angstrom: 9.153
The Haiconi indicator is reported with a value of 9.844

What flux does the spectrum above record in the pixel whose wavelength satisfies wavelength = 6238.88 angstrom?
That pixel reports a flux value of 9.228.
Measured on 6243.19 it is 9.05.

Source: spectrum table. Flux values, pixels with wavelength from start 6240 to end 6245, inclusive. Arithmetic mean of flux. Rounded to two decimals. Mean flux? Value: 9.09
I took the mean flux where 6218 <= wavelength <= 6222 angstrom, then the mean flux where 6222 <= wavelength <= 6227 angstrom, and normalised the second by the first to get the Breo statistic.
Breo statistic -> 1.00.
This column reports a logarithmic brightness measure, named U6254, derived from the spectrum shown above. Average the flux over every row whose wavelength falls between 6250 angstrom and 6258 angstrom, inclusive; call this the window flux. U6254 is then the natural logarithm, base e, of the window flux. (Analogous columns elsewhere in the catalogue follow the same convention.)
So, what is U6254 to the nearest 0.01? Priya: 2.20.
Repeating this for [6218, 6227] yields 2.25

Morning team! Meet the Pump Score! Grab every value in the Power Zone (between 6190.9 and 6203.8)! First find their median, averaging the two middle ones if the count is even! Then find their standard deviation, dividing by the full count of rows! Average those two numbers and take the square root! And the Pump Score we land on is 2.22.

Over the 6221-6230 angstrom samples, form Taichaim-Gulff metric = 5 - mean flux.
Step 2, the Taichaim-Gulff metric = -4.4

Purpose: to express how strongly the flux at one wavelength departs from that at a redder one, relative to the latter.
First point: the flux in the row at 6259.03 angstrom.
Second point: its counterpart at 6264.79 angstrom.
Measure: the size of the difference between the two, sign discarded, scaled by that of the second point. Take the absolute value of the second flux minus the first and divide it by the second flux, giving 0.024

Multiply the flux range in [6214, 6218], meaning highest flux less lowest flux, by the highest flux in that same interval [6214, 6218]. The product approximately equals 1.2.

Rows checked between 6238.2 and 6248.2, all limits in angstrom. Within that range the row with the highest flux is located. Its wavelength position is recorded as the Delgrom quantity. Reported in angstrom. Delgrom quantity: 6238.88 angstrom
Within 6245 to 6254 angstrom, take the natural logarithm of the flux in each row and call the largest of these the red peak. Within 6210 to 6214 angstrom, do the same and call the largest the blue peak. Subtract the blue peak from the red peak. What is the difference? -0.078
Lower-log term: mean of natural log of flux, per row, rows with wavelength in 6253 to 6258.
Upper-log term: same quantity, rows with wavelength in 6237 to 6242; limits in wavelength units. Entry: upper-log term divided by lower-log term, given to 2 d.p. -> 1.01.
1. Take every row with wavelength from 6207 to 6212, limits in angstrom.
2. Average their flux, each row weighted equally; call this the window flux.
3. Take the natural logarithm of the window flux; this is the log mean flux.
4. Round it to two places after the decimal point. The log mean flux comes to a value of 2.30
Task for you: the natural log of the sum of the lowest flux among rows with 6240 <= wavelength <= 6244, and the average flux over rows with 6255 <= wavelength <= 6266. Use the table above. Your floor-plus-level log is 2.89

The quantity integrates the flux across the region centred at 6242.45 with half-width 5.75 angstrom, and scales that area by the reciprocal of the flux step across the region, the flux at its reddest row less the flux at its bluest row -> -735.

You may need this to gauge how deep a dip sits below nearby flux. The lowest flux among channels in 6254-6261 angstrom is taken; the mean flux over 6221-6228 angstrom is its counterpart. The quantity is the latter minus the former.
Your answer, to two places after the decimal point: 0.59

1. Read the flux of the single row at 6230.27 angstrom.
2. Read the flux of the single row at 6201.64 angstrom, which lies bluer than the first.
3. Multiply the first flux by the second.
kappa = 92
